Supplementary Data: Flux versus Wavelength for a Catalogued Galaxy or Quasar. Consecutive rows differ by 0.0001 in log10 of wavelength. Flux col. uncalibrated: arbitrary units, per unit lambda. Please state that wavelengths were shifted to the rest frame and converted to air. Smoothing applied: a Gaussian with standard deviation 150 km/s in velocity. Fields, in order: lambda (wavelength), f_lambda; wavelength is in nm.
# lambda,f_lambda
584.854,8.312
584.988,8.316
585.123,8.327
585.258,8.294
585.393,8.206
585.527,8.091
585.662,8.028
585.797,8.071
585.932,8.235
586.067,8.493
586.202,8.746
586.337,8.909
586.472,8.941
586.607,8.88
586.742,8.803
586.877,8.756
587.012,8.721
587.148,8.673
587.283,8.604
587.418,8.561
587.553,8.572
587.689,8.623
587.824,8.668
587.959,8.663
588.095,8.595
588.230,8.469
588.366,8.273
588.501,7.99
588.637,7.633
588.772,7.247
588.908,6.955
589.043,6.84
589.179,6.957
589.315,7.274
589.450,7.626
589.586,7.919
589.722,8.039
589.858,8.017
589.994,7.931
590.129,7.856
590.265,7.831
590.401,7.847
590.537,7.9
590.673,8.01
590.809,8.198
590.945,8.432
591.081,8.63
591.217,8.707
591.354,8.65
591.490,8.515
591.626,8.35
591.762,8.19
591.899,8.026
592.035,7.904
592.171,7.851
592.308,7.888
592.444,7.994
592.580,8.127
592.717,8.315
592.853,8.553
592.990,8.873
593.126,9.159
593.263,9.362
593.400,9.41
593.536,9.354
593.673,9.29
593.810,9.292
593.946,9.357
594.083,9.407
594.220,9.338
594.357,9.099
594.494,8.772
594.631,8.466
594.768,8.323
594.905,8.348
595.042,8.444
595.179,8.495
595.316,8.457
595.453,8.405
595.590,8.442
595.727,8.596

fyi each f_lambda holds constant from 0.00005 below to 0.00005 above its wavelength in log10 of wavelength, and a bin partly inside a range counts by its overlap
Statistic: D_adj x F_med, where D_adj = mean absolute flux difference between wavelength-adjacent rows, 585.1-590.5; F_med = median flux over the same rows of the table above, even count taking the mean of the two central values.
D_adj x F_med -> 1.0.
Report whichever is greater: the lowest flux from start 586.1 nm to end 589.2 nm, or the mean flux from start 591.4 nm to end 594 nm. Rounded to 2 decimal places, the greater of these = 8.62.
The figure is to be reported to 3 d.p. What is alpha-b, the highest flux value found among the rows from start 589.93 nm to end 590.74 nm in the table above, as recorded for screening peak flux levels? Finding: 8.010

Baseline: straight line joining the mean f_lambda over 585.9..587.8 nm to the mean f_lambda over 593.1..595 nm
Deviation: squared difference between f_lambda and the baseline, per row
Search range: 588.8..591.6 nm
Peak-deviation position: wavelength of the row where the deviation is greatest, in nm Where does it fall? 589.043 nm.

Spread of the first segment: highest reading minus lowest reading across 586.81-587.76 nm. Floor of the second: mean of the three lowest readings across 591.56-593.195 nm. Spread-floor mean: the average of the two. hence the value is 4.04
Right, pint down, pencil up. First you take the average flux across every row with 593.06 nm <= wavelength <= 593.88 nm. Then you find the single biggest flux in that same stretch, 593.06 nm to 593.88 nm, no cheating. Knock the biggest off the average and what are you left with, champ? -0.10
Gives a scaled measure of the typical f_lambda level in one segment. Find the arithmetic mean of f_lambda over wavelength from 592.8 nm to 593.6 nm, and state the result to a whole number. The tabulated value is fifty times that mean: 456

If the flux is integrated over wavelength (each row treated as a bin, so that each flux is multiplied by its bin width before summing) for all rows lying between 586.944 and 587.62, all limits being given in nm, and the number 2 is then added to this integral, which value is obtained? 7.83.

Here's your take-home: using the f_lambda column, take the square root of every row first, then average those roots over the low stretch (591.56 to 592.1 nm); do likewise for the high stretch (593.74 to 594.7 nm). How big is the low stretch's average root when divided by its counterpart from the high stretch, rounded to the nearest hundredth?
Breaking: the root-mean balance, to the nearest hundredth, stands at 0.94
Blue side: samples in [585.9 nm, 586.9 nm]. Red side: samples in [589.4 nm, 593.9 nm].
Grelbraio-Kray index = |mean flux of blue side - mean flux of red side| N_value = 0.36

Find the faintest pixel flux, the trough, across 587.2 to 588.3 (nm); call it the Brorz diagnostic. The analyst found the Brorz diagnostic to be 8.469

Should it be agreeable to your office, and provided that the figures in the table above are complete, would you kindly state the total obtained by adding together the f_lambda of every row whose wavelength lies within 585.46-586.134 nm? 40.9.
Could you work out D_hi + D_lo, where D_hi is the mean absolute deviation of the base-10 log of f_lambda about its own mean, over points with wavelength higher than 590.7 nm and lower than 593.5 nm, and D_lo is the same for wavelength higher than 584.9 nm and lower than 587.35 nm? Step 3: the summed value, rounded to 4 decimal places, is 0.0332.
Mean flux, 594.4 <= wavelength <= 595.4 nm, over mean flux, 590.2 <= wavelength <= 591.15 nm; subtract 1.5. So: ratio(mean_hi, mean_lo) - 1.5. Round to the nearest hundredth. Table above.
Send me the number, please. -0.46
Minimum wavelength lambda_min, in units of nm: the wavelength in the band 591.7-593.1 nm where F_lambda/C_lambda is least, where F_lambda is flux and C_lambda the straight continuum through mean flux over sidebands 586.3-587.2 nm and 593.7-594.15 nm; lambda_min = 592.171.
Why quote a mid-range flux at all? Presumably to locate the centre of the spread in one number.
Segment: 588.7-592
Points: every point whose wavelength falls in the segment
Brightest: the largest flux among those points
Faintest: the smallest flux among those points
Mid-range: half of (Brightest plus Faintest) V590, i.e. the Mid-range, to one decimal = 7.8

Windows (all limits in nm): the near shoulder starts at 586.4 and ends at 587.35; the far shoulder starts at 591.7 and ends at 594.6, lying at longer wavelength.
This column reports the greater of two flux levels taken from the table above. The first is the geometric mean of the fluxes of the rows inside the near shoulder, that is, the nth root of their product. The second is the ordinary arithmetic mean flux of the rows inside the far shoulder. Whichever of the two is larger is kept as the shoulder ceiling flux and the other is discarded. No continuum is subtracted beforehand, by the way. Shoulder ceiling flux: 8.8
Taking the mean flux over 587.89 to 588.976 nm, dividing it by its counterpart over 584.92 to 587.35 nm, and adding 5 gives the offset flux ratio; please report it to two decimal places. 5.94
